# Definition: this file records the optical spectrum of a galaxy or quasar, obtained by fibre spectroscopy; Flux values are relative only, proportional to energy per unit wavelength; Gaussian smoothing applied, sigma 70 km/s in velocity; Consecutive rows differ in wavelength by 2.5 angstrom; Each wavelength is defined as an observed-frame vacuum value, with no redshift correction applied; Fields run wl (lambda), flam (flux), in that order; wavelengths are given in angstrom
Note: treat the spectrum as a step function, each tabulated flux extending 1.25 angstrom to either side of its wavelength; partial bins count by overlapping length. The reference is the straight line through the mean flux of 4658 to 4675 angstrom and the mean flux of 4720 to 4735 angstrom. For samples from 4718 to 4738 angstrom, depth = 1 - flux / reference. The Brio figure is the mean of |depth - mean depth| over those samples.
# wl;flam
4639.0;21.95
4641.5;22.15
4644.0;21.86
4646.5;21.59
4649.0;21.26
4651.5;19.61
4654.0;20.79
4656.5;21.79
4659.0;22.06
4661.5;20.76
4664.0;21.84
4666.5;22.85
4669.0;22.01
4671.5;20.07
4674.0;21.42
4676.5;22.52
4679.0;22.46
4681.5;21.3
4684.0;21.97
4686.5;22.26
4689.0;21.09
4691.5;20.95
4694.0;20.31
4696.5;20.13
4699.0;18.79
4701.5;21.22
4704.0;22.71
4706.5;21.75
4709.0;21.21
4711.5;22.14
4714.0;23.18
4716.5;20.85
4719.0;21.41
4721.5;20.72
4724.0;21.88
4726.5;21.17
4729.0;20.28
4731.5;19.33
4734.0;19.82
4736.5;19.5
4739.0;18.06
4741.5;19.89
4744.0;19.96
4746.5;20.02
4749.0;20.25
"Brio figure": 0.034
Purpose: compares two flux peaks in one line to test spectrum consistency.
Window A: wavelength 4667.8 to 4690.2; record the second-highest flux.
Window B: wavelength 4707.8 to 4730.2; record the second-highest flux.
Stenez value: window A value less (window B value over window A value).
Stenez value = 21.5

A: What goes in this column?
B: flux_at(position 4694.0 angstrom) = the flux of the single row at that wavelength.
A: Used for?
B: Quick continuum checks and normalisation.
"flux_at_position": 20.31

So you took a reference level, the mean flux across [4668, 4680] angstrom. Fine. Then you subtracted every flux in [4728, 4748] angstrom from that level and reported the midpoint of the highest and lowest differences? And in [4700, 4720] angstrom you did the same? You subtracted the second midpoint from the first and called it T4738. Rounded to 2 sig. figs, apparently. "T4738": 2.8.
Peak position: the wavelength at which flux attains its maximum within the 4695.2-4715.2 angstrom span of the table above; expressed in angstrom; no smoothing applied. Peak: 4714.0 angstrom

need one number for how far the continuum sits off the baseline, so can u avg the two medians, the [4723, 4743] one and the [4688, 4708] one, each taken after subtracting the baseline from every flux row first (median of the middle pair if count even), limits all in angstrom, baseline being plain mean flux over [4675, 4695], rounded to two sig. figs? -1.2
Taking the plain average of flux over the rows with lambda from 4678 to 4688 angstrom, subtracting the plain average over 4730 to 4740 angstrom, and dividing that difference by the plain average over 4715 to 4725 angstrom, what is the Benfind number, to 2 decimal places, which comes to 0.13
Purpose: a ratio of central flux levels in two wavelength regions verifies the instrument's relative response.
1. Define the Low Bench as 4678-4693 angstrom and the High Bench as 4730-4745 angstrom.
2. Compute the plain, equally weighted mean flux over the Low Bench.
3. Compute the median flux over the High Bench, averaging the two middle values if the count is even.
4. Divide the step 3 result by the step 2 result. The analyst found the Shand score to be 0.91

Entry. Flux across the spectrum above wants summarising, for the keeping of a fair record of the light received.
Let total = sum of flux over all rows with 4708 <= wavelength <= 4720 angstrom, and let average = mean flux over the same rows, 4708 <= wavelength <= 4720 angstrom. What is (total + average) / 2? 65.3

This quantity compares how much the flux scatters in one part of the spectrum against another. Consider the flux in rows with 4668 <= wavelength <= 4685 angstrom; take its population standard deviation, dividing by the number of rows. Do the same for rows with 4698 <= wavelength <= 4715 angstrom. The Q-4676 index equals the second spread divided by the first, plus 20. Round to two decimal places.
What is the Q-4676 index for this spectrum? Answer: 21.68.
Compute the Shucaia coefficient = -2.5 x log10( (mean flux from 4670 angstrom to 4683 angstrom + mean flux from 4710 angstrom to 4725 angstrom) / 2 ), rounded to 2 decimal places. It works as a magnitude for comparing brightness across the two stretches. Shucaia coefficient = -3.34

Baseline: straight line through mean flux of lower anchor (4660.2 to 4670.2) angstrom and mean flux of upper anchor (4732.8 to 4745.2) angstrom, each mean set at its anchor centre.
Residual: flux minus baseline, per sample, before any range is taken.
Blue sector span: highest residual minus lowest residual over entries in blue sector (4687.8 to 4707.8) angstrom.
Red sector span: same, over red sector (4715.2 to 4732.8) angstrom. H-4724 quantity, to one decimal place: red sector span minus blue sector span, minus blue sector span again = -5.9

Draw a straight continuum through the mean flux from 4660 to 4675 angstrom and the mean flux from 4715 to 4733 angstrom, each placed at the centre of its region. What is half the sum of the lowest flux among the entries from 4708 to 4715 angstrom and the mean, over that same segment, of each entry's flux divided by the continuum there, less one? 10.6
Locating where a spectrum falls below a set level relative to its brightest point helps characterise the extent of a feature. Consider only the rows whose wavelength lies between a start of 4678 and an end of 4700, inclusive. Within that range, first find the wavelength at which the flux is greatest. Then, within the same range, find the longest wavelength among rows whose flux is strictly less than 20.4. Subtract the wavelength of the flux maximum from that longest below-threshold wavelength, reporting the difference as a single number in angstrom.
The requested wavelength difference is 20 angstrom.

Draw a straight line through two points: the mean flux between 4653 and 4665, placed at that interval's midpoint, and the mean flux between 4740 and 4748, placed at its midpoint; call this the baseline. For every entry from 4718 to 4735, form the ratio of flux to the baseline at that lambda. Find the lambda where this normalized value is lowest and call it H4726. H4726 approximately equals 4731.5 angstrom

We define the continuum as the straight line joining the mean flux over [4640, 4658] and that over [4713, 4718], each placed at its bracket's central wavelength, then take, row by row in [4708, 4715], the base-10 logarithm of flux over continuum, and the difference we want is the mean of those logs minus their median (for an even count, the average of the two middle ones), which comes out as 0.0004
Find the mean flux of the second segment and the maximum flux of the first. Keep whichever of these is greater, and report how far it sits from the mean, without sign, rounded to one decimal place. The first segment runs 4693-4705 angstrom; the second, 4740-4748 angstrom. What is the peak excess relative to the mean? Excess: 2.8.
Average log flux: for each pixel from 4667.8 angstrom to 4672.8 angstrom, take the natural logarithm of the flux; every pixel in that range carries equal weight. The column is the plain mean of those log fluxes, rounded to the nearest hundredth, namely 3.05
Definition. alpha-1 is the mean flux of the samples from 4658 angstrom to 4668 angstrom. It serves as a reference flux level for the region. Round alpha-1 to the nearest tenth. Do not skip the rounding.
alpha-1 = 21.9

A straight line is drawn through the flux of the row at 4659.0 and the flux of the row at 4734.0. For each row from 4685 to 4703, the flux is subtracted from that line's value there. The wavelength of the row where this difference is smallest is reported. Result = 4686.5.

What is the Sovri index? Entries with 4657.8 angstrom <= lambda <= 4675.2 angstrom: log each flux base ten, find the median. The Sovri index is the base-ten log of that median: 0.1269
